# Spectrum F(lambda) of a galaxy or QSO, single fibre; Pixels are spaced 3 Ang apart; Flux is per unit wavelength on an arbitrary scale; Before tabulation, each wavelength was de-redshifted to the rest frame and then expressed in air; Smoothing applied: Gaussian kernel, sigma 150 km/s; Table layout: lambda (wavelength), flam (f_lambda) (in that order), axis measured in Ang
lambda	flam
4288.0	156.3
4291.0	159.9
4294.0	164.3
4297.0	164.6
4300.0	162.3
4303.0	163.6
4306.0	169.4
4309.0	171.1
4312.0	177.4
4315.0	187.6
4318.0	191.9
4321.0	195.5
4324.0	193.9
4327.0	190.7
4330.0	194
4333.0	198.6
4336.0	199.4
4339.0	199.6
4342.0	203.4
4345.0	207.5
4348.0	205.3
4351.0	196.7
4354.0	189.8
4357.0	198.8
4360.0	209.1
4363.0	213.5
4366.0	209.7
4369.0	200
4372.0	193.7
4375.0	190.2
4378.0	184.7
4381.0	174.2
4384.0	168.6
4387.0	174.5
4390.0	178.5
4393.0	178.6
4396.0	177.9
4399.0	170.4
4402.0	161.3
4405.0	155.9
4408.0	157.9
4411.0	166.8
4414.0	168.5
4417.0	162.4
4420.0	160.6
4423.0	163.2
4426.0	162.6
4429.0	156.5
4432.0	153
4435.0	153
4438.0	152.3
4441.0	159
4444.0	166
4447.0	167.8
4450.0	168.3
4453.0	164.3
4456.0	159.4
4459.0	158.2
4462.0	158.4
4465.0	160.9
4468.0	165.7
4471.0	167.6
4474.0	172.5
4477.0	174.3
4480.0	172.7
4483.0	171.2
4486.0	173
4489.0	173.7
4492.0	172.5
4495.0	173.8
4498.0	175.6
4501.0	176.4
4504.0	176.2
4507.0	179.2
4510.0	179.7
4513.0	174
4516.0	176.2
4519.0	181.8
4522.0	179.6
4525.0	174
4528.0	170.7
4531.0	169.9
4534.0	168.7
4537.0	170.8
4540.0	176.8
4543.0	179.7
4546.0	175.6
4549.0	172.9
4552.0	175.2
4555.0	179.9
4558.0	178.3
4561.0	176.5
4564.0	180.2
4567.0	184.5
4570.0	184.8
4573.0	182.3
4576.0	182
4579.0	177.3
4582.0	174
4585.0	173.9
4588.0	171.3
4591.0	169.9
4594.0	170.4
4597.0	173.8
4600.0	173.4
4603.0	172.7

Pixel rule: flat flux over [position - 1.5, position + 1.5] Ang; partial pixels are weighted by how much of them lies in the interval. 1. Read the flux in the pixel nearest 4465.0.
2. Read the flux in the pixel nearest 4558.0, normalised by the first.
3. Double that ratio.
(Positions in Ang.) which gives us 2.22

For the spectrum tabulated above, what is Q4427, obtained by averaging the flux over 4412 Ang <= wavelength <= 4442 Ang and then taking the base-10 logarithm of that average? 2.20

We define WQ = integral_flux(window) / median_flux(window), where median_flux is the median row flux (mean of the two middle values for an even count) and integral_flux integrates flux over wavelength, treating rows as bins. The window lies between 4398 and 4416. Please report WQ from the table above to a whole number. 18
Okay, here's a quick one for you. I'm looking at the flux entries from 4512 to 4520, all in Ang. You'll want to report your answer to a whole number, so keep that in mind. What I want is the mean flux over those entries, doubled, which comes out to 355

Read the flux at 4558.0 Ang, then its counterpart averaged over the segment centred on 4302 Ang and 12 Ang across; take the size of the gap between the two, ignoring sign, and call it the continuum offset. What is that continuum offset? 13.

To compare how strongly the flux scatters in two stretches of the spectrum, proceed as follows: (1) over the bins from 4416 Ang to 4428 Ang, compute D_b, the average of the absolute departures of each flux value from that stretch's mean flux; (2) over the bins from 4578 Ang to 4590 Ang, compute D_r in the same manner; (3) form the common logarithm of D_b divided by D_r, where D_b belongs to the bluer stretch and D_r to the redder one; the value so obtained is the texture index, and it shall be -0.30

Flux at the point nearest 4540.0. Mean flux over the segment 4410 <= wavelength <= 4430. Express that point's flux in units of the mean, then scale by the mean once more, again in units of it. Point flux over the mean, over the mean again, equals 0.0067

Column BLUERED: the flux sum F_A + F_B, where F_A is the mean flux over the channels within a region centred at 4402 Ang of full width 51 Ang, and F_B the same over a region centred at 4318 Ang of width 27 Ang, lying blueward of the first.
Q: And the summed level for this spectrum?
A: 354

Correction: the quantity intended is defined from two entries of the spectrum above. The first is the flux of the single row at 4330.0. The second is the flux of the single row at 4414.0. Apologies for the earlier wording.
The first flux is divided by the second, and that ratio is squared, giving 1.3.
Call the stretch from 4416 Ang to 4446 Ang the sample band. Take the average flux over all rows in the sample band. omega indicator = 159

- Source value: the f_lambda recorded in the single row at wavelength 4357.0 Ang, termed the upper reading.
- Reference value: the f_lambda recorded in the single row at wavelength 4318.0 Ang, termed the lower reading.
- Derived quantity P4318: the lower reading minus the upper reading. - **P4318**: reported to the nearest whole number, -7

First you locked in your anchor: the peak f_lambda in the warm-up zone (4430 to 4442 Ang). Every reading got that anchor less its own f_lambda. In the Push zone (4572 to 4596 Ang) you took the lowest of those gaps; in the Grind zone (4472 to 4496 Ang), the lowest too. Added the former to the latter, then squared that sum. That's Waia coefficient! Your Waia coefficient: 1490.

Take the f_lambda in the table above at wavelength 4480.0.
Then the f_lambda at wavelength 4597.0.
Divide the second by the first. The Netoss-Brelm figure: 1.01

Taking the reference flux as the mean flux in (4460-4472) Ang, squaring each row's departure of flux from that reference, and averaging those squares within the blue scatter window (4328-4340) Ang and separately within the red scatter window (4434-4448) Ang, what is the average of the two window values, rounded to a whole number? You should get 633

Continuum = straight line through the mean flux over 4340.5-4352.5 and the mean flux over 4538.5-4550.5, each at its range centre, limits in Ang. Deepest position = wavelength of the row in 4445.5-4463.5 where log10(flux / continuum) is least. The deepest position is 4459.0 Ang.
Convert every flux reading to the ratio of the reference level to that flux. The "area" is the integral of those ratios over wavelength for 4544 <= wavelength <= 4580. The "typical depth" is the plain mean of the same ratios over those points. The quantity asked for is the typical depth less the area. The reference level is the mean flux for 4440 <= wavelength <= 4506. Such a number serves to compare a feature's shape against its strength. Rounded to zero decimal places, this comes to -33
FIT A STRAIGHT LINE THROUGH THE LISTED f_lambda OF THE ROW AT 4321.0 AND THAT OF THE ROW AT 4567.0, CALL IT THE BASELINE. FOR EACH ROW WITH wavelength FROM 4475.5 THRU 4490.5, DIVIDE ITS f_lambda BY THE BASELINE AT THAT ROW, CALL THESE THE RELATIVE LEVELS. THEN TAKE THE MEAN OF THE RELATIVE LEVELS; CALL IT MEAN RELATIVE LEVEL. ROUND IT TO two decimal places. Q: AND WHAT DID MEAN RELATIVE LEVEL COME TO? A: 0.92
